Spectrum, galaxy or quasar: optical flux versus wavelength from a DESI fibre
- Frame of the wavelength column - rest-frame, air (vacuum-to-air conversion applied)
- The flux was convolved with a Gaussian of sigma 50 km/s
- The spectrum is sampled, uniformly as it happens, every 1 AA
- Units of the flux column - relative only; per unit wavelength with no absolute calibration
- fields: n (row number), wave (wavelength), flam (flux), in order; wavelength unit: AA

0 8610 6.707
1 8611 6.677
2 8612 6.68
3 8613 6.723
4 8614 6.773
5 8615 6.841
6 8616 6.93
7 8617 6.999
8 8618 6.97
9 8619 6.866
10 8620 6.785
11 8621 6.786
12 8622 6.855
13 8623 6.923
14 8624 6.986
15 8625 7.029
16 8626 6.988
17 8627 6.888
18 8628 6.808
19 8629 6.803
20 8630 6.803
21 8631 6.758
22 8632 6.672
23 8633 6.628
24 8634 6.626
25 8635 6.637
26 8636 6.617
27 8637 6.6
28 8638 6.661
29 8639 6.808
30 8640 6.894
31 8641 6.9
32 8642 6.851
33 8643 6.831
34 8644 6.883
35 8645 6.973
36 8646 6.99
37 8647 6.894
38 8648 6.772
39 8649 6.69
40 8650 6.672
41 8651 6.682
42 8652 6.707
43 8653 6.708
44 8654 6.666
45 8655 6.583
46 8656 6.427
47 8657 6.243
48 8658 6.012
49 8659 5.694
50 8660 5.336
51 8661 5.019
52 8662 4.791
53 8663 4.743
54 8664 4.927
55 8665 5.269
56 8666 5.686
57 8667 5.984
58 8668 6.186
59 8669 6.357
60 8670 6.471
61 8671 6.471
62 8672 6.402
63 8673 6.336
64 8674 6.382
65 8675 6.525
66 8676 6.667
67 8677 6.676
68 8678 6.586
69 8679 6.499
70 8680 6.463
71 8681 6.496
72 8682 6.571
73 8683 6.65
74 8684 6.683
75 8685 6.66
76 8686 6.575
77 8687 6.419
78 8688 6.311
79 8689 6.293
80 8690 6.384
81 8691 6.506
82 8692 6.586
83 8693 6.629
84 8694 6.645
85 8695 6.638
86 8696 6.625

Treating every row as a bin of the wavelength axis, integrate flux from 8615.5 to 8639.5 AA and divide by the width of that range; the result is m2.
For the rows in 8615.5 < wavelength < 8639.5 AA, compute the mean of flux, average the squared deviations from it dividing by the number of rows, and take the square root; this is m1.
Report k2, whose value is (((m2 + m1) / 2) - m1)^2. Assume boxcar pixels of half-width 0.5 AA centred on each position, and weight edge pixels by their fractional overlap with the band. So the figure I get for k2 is 11.1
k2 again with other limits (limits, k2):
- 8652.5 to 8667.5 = 6.4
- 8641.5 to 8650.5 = 11.3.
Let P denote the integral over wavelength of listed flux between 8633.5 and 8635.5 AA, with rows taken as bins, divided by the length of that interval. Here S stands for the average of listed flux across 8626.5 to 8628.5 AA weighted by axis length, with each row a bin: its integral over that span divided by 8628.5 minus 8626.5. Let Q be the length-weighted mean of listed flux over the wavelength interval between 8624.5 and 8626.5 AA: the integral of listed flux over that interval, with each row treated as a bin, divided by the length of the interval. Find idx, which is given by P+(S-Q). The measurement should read 6.5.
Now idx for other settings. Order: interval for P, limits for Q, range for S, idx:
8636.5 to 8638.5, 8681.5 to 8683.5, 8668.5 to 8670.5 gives 6.4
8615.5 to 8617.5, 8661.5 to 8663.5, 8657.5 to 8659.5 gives 8.1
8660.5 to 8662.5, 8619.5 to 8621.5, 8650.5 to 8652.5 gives 4.8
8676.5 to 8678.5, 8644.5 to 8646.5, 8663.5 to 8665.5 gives 4.7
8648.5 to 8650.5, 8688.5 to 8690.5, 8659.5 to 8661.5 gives 5.5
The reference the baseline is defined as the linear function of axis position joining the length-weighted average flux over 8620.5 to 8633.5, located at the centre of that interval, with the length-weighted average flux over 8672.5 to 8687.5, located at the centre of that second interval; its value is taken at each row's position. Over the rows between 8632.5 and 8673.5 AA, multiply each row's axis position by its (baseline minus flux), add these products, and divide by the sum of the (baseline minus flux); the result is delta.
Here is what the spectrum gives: 8662.6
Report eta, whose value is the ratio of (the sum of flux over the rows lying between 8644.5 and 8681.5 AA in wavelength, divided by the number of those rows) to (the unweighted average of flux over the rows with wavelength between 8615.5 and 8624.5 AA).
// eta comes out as 0.90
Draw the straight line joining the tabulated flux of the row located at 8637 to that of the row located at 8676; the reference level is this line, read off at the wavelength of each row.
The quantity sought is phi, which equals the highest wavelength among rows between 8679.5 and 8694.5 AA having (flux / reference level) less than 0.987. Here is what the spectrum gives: 8692 AA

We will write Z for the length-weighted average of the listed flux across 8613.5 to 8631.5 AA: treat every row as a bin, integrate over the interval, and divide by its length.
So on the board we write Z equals 6.88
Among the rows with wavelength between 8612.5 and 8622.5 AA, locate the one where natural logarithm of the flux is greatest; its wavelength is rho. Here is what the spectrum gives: 8617 AA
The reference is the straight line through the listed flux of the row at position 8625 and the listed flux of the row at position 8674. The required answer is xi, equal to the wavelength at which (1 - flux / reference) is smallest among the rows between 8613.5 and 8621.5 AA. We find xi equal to 8617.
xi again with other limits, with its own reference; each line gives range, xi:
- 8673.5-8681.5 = 8677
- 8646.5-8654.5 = 8647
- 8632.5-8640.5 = 8640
